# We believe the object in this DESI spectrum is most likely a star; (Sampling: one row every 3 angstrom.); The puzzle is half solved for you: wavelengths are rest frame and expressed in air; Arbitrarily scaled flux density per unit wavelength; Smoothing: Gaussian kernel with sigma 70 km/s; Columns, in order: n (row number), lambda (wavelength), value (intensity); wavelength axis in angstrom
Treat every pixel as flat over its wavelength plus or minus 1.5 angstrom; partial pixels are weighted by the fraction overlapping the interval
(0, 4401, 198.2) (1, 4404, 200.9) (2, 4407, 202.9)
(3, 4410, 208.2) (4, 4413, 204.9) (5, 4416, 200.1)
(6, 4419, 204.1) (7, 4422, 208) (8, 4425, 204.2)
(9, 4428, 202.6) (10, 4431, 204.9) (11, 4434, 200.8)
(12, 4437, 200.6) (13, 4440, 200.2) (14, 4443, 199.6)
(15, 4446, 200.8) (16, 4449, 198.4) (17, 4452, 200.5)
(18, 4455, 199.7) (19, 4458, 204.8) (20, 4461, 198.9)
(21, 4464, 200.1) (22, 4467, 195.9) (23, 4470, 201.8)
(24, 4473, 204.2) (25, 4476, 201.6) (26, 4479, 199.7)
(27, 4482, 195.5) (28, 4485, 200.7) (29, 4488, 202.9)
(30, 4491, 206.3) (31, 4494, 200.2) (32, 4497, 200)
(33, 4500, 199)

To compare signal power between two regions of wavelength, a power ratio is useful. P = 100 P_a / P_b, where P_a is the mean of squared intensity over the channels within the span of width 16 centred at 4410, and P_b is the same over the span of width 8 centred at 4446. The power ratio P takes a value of 104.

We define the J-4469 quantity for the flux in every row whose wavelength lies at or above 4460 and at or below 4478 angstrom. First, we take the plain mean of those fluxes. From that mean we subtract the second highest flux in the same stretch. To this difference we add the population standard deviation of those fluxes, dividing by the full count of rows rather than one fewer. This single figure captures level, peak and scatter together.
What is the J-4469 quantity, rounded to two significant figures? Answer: 1.2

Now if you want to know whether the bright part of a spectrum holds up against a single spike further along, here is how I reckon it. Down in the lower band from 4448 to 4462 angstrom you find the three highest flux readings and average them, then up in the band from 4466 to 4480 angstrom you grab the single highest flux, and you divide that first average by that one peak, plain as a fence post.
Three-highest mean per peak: 0.99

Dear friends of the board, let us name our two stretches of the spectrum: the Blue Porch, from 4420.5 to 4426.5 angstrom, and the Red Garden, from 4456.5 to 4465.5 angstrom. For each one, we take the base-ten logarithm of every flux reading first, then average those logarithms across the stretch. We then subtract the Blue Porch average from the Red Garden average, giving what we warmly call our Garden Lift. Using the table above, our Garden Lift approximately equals -0.010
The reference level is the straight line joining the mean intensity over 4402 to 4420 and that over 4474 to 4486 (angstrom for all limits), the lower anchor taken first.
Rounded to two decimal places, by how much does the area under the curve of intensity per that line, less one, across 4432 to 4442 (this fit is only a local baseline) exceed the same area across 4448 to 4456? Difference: 0.00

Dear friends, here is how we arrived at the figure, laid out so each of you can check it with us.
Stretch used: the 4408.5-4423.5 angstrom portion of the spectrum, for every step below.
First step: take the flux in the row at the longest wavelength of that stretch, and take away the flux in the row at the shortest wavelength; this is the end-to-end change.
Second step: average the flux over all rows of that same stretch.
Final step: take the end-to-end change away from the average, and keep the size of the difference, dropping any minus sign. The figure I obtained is 205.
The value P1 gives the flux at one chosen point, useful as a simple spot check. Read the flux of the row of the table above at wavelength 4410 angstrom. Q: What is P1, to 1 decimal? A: 208.2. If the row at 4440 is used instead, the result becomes 200.2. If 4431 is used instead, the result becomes 204.9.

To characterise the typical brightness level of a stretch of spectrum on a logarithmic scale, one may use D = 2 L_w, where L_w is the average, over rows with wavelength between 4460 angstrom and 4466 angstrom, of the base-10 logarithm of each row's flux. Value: 4.60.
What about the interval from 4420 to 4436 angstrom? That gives 4.62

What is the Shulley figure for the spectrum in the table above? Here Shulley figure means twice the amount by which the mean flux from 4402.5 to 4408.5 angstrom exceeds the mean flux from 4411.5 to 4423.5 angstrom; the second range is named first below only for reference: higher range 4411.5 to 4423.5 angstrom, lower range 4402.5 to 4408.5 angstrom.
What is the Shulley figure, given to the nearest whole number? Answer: -5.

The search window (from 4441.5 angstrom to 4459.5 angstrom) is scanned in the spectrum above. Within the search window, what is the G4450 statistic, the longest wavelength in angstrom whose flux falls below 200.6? 4455 angstrom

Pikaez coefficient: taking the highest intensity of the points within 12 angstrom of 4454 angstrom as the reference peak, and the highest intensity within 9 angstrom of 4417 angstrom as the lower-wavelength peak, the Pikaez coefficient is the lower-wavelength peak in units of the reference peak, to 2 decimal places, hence 1.02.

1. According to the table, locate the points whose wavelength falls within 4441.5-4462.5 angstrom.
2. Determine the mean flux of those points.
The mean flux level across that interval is 200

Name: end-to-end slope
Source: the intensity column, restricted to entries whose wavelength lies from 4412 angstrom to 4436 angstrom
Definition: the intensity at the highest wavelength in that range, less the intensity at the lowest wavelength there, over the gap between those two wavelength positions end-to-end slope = -0.20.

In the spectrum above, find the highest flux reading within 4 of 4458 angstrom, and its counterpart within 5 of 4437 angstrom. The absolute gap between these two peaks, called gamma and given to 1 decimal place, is 4.0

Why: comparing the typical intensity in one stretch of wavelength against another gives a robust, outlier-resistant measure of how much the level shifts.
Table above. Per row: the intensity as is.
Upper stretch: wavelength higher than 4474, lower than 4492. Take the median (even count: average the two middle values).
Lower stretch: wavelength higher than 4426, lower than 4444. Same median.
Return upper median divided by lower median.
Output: 1.002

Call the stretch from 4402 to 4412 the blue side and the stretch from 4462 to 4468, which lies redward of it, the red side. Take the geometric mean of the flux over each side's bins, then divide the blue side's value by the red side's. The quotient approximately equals 1.03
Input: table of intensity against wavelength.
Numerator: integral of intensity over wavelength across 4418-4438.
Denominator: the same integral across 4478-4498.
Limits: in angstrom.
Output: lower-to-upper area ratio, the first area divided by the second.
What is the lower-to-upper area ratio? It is 1.014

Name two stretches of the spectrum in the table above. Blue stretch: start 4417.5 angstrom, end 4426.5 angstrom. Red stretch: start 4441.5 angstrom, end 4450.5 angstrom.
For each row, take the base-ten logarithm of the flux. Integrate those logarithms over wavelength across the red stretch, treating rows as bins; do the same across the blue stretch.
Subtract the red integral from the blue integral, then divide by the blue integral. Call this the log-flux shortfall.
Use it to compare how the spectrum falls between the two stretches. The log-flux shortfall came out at 0.0054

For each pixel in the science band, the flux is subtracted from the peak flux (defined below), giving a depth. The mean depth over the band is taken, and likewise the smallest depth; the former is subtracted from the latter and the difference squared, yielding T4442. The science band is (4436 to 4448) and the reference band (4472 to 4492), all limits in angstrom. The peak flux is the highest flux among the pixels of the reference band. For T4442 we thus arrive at 0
